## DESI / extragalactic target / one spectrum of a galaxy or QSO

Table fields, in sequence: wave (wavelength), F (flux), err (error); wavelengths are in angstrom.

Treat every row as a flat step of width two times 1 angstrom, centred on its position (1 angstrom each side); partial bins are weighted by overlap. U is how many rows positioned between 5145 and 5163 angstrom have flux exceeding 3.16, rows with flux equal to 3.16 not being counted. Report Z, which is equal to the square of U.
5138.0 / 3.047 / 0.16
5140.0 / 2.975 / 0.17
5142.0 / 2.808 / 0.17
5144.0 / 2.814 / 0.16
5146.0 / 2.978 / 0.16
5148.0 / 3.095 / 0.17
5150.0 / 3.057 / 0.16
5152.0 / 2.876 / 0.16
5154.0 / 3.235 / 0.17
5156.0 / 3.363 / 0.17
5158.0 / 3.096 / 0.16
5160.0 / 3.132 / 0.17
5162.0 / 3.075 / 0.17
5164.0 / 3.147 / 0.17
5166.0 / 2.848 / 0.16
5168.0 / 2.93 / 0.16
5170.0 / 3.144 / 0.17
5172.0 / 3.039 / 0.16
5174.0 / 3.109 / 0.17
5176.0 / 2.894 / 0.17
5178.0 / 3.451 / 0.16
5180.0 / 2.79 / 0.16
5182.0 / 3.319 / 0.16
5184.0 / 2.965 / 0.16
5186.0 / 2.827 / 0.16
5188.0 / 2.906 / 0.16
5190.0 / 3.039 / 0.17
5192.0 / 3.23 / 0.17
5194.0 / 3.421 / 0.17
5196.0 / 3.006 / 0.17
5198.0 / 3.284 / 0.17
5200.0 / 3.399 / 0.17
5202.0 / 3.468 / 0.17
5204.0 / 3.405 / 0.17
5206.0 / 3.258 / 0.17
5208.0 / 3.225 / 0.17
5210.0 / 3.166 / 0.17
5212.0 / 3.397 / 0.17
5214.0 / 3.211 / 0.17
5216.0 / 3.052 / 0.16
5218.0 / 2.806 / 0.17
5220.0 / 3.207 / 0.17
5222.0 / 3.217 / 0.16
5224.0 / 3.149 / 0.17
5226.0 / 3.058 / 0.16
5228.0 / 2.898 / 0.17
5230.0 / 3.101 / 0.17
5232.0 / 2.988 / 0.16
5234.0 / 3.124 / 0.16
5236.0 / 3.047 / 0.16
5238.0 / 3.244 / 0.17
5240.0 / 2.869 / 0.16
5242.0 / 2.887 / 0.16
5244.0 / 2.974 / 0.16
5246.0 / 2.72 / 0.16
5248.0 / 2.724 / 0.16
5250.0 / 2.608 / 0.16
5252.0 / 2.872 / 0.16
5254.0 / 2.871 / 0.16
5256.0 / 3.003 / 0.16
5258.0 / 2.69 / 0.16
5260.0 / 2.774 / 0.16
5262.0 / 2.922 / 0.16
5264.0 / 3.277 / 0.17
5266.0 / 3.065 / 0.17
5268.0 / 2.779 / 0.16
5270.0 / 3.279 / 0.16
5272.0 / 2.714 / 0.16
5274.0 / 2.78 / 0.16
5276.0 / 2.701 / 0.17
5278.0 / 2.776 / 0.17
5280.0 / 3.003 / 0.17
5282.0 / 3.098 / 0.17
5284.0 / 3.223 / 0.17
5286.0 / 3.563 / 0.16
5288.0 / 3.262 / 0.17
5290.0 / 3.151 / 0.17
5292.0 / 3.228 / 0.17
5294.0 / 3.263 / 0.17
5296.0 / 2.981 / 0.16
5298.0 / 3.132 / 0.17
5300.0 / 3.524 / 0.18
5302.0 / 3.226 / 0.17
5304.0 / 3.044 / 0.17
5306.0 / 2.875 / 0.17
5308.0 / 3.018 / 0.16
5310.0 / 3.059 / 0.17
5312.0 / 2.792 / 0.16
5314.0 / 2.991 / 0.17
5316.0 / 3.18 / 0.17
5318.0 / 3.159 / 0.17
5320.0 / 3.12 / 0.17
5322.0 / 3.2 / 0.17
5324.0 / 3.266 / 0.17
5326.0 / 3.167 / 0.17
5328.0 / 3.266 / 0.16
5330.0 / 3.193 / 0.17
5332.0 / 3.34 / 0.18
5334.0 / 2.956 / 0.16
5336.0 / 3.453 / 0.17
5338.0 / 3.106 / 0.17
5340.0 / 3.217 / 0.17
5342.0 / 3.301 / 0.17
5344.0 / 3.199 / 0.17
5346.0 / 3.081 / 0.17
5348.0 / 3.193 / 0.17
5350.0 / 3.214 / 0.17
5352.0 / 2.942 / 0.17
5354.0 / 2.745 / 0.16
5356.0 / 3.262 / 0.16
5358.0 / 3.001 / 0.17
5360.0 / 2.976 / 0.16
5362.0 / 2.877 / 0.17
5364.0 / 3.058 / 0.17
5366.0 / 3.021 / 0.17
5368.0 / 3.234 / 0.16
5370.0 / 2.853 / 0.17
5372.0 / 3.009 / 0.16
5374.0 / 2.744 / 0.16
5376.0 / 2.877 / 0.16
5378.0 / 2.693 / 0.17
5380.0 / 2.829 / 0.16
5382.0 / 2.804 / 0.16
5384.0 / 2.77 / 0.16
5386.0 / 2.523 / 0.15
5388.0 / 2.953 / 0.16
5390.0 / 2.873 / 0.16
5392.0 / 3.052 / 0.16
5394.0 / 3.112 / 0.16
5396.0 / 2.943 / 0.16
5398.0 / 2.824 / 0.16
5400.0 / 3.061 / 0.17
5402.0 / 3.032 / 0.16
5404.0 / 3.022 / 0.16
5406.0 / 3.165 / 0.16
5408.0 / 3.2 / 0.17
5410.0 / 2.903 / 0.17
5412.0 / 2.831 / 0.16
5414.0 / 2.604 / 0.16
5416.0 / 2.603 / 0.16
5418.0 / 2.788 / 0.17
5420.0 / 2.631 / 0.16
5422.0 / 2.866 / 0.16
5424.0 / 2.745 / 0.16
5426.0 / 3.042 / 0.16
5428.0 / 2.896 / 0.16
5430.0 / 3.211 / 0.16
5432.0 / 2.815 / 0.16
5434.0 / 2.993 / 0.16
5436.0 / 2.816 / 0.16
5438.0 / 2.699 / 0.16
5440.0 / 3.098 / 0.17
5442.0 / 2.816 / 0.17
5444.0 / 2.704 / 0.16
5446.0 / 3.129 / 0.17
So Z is 4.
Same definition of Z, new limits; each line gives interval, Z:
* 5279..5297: 25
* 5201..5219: 49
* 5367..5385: 1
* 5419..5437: 1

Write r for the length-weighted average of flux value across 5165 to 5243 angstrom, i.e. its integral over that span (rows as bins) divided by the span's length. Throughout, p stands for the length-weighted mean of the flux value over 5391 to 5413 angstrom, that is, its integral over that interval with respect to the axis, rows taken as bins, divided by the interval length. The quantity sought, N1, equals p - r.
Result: -0.1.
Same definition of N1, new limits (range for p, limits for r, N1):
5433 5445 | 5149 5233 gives -0.3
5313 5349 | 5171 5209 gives 0.0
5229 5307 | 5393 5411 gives 0.0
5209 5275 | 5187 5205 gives -0.3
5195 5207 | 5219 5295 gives 0.3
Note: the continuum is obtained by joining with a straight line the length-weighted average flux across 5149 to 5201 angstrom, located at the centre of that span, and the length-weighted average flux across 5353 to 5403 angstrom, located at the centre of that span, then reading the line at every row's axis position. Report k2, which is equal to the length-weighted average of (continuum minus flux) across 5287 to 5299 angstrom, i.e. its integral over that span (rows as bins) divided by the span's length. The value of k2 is -0.17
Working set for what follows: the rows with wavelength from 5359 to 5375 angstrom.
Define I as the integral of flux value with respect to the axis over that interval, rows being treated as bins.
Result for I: 48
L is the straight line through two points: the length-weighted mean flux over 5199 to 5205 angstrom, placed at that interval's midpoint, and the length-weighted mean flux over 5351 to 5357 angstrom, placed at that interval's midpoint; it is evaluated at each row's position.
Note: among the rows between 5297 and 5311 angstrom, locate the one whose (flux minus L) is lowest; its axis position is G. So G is 5306.0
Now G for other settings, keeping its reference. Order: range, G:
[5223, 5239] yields 5228.0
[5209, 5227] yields 5218.0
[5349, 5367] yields 5354.0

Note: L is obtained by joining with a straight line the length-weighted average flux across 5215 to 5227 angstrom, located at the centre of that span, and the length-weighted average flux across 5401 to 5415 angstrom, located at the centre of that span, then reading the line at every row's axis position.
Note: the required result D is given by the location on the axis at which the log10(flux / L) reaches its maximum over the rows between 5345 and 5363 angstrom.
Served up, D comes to 5356.0 angstrom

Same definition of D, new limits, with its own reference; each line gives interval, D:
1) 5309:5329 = 5328.0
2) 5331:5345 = 5336.0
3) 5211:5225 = 5212.0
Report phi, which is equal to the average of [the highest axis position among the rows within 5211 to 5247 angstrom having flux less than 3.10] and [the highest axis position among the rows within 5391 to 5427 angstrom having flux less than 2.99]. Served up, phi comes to 5335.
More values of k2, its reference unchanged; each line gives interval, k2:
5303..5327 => -0.09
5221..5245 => 0.00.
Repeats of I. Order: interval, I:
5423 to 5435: 35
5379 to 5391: 34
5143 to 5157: 43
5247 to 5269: 63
